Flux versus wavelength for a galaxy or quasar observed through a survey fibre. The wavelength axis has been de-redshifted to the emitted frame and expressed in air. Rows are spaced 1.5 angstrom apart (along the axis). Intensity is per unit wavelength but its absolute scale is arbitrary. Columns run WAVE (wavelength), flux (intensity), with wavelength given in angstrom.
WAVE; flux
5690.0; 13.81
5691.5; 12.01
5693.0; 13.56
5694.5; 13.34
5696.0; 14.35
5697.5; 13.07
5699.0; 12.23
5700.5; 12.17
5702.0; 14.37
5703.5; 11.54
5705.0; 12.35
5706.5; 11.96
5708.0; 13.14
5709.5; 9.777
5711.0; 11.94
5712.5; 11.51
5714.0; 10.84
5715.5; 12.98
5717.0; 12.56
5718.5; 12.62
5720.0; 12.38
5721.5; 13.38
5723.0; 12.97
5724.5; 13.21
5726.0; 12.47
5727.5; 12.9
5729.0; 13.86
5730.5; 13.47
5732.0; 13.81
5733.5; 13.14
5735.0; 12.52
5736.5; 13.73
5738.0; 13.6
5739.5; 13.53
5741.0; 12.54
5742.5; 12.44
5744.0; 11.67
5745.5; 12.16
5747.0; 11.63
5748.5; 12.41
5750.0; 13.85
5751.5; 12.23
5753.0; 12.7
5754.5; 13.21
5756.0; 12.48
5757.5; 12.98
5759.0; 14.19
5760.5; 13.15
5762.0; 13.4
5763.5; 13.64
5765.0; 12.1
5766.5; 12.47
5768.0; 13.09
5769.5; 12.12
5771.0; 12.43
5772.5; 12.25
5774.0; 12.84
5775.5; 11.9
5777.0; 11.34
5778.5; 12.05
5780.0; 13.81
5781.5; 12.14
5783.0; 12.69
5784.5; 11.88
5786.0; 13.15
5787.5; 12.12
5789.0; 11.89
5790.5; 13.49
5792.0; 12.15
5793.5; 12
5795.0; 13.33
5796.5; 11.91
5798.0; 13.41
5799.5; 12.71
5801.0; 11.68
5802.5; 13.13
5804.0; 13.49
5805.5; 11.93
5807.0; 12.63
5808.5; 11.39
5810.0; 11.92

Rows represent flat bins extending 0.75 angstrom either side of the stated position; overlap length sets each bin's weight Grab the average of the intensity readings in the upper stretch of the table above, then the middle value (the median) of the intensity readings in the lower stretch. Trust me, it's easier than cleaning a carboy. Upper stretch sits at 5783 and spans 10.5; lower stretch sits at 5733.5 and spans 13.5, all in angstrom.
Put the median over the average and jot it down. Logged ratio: 1.08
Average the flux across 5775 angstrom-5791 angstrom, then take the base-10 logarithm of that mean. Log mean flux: 1.09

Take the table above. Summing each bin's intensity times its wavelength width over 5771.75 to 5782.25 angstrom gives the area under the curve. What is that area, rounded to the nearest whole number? 129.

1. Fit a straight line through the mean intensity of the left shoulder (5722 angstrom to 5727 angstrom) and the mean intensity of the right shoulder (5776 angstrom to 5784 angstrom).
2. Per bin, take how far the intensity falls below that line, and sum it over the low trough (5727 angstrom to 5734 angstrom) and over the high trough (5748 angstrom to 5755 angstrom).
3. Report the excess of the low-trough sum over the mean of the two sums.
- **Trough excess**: -0.9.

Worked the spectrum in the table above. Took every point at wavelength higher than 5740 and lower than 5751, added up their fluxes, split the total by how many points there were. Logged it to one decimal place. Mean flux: 12.4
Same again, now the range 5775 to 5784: 12.3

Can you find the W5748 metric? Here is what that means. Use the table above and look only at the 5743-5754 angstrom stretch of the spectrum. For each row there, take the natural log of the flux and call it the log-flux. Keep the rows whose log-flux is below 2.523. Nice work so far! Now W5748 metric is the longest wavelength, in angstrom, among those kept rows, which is 5751.5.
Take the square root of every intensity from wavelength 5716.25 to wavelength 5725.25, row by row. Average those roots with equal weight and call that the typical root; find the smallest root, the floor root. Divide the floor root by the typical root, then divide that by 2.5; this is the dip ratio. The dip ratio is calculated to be 0.393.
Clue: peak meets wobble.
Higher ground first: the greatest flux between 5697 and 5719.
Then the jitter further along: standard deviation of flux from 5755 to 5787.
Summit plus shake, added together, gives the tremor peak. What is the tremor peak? 15.1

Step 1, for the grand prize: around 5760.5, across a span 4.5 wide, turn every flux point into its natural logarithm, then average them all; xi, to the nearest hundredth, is 2.61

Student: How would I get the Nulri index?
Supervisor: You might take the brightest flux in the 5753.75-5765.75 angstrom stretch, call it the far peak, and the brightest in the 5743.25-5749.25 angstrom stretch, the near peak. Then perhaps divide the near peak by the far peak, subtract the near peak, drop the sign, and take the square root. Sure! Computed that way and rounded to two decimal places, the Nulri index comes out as 3.40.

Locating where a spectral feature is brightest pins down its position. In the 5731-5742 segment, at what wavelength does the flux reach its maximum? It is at 5732.0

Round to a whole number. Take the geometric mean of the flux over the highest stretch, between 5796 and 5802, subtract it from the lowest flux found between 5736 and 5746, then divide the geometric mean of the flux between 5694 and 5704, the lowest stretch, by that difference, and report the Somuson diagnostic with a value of -18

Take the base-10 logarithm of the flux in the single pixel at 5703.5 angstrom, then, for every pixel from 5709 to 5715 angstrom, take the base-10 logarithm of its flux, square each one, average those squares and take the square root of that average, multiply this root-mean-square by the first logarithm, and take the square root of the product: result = 1.05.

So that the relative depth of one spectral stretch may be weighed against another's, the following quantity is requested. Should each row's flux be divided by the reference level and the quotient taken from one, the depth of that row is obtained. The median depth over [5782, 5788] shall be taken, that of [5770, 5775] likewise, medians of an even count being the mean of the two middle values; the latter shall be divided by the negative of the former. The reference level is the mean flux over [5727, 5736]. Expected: -1.0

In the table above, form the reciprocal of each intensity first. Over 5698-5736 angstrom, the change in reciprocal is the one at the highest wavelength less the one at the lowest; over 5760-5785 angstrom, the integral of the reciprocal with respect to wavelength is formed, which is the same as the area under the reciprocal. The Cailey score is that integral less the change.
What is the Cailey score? 2.0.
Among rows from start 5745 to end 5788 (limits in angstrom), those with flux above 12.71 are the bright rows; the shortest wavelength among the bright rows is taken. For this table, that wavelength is 5750.0 angstrom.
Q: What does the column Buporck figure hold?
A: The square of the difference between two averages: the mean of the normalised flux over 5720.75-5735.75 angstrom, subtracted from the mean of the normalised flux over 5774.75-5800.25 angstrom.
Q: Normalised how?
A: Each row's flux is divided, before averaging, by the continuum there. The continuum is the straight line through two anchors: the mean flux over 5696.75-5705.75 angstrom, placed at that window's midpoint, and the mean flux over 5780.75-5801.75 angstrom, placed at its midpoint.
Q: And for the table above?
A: 0.0023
